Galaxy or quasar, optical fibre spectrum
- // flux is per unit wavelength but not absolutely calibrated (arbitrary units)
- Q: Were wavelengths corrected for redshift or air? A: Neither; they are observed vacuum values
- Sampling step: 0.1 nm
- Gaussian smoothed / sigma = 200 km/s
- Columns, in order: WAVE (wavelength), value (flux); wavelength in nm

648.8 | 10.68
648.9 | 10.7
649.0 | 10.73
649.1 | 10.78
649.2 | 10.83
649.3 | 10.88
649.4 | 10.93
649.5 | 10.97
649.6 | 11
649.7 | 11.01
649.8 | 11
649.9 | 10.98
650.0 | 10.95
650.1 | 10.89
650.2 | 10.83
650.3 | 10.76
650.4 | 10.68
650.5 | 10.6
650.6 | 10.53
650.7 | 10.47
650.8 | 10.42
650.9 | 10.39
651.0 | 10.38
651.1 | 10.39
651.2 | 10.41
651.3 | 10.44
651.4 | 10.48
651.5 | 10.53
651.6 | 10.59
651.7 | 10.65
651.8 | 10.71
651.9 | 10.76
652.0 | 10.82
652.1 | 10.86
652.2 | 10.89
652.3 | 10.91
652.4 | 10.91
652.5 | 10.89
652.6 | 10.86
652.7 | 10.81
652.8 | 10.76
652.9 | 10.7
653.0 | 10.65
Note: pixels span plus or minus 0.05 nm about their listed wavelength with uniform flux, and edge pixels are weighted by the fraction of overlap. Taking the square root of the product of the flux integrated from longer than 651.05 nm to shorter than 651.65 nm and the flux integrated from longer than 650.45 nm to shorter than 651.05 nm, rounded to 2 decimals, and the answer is 6.28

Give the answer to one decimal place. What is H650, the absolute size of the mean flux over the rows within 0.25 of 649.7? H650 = 11.0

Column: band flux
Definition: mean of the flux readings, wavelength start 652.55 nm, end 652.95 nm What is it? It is 10.8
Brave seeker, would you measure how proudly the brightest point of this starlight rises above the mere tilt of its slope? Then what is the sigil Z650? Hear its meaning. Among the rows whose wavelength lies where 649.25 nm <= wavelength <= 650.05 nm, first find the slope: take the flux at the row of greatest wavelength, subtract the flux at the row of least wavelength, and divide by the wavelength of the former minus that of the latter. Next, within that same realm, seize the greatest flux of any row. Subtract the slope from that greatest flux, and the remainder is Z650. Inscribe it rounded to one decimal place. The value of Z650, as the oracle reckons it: 10.9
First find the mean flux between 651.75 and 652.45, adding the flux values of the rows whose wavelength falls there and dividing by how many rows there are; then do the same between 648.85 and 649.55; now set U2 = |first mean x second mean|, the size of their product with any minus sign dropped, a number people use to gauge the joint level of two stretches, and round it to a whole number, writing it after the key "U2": 117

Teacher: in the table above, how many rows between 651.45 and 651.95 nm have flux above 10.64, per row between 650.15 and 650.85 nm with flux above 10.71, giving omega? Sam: 1.50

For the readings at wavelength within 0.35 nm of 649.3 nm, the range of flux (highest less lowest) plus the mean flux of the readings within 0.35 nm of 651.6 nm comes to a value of 10.9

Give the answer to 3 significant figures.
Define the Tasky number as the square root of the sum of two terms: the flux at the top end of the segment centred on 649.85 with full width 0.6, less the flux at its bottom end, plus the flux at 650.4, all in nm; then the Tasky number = 3.25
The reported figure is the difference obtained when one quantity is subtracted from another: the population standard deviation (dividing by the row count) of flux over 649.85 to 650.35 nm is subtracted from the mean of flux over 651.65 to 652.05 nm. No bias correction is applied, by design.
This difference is 10.7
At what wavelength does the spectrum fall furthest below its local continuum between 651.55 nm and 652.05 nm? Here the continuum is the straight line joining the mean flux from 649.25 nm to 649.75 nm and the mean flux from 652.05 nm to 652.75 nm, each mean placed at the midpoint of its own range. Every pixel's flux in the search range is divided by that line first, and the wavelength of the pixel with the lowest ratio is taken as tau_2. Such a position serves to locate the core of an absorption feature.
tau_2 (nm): 651.6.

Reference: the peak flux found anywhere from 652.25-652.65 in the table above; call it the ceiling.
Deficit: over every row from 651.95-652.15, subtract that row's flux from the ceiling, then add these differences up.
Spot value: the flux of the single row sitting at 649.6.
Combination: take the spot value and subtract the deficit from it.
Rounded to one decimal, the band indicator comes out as 10.9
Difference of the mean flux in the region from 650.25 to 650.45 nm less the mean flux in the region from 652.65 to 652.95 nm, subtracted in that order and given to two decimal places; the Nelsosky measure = -0.04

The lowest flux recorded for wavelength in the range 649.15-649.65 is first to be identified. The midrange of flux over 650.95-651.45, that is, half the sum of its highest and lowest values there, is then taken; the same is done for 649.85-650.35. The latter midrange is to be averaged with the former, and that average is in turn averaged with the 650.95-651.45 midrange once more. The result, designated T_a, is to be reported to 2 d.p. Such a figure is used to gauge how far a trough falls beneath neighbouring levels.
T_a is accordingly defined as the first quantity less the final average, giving 0.29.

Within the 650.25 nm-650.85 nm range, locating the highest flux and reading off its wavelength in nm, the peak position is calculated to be 650.3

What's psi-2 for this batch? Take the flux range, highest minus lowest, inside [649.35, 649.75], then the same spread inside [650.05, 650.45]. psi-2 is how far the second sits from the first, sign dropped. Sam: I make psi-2 0.13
